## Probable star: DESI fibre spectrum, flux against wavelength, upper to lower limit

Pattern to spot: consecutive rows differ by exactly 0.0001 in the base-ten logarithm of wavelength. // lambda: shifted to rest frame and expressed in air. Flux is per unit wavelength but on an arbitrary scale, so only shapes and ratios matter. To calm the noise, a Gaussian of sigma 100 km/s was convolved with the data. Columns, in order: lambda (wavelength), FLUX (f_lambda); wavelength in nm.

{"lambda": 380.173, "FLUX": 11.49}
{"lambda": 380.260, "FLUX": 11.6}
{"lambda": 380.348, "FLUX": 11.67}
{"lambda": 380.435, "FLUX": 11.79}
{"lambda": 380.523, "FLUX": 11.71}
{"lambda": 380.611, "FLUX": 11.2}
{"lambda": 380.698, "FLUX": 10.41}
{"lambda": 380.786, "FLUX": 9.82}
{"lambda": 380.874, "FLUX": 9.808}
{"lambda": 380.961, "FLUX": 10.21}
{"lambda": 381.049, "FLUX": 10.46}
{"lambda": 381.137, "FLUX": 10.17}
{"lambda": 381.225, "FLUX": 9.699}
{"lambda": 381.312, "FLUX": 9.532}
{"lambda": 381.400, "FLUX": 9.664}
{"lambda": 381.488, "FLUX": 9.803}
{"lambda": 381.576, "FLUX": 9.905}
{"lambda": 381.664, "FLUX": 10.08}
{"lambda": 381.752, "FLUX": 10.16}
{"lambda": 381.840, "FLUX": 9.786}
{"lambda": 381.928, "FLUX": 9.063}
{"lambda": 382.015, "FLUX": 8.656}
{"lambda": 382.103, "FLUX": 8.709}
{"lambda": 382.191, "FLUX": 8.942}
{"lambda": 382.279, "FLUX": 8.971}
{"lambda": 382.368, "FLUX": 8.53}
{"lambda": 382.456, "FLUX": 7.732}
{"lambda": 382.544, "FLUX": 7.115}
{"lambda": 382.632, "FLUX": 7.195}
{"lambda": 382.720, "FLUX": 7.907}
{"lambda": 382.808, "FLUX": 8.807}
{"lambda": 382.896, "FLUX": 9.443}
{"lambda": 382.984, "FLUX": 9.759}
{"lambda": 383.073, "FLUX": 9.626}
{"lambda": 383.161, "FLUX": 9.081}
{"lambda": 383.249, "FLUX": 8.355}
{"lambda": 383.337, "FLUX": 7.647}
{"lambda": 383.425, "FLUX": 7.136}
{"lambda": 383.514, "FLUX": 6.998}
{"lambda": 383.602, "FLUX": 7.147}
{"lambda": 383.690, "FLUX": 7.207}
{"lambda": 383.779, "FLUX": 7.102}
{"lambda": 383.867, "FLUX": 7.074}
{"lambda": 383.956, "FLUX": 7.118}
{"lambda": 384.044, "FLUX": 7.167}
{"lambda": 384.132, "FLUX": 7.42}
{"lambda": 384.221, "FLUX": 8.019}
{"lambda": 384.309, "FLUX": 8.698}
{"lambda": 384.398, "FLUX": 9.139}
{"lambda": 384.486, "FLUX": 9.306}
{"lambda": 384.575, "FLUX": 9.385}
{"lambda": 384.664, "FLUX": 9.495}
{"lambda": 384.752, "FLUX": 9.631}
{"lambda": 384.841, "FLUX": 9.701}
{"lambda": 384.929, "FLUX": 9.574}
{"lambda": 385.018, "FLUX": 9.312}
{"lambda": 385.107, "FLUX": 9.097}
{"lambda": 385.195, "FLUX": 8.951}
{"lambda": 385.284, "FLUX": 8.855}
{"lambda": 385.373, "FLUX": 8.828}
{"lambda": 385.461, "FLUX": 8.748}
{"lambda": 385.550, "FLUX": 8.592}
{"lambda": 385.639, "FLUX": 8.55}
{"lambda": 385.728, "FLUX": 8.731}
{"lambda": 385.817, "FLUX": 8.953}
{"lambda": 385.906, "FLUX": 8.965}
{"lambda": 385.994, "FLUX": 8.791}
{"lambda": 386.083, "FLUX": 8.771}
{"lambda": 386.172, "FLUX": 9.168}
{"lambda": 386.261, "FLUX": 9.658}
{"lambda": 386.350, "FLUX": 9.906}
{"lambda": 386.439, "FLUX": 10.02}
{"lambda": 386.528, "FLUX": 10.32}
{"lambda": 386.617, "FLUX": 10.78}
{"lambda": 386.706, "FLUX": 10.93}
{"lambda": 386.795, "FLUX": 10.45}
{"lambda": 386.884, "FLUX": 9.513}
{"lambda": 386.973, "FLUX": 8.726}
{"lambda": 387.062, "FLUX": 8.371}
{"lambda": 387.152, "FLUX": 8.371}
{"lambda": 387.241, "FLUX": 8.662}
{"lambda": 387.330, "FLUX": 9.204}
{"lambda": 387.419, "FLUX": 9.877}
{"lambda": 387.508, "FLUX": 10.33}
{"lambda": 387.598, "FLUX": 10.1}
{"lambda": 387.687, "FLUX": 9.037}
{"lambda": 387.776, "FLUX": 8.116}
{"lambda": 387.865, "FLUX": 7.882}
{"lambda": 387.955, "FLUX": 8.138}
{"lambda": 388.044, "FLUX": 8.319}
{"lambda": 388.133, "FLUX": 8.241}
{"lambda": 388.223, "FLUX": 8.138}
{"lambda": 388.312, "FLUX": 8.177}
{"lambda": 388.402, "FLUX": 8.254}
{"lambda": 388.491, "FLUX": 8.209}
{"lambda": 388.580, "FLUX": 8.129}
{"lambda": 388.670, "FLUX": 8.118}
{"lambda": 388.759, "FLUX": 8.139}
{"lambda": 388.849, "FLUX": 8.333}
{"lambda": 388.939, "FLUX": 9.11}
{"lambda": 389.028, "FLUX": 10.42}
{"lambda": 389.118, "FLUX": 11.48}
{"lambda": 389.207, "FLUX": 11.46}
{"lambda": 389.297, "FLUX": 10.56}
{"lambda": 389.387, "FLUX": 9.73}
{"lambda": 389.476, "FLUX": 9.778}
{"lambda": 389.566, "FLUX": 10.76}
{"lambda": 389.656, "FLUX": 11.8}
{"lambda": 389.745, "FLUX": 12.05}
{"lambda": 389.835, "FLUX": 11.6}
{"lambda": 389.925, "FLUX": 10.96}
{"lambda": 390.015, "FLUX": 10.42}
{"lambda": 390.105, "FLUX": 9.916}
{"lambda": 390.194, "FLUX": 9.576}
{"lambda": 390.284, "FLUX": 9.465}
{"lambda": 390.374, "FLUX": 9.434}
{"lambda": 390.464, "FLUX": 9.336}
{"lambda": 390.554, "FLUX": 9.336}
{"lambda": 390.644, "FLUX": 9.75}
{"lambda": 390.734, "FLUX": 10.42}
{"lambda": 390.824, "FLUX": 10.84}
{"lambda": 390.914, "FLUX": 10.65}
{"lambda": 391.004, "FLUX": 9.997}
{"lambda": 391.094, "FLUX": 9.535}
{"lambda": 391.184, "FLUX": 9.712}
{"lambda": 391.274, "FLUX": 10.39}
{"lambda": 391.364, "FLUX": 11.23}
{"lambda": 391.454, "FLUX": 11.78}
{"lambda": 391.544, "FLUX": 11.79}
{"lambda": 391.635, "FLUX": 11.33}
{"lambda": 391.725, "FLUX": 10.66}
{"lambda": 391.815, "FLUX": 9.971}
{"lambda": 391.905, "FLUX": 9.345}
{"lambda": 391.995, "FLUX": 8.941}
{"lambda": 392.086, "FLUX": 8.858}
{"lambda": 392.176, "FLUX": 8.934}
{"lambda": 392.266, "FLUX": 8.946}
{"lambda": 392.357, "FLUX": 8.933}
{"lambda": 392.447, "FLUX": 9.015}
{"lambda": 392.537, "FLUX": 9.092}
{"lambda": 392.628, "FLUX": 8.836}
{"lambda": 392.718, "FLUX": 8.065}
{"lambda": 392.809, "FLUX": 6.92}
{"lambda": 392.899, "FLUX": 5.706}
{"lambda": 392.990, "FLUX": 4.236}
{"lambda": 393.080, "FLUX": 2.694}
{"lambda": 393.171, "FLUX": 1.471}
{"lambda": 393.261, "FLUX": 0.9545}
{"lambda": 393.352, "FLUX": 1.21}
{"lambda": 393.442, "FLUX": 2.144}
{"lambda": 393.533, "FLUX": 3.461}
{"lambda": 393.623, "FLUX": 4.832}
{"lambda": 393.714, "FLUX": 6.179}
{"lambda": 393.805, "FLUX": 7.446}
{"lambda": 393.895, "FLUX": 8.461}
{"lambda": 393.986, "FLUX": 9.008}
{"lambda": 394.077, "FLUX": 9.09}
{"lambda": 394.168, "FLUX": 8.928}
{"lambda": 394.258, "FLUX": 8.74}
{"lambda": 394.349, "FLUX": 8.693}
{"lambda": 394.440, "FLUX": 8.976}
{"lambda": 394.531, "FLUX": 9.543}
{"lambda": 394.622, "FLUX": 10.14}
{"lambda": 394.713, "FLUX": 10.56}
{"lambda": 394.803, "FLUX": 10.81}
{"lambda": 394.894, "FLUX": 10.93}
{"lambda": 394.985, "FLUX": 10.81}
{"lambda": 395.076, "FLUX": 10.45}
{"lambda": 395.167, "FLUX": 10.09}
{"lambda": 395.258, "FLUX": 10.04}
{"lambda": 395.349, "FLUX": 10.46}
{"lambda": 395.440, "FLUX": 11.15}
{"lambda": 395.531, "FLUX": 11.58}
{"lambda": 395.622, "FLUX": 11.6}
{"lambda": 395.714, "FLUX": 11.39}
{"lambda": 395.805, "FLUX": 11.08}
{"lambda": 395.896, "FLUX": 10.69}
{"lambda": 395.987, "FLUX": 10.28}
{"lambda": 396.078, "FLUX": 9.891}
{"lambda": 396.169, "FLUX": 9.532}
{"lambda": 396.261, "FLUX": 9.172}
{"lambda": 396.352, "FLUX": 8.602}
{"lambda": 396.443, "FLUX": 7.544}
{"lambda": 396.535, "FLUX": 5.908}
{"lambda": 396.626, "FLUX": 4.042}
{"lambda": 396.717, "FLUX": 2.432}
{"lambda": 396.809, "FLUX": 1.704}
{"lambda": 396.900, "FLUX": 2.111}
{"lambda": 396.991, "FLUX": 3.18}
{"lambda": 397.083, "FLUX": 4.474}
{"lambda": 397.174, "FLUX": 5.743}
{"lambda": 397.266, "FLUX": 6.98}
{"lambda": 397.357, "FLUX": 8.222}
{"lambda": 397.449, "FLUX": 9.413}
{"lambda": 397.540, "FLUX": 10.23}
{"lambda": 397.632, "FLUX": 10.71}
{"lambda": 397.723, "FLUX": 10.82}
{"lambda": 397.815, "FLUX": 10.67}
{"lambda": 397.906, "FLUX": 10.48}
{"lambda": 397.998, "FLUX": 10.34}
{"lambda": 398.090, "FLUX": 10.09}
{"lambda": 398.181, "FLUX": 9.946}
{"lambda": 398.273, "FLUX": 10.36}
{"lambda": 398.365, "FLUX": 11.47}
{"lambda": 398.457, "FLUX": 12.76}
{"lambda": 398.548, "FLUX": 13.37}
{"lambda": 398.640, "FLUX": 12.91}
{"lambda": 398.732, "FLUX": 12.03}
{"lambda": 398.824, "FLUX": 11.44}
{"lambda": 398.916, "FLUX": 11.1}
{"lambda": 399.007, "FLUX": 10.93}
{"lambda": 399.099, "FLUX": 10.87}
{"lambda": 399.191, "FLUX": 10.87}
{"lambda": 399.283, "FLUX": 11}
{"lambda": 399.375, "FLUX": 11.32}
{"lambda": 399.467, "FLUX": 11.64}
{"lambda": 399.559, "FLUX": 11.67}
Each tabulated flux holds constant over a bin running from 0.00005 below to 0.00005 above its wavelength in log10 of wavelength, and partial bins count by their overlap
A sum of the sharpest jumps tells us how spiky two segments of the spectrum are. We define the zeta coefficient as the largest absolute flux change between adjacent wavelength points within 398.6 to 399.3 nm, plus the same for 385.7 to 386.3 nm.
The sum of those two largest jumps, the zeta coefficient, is 1.37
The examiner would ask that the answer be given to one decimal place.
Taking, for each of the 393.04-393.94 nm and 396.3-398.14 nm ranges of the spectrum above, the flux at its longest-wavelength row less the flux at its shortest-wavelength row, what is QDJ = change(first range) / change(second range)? 3.9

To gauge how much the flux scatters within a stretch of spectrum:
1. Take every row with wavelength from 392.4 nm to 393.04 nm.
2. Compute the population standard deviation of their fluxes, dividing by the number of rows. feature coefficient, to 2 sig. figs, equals 1.7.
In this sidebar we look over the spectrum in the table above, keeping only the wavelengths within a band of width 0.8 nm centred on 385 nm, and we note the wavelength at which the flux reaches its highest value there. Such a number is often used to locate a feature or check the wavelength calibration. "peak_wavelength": 384.841 nm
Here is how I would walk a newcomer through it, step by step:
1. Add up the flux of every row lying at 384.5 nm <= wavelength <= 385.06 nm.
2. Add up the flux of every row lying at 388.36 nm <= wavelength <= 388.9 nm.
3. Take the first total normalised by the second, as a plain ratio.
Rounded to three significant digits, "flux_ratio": 1.16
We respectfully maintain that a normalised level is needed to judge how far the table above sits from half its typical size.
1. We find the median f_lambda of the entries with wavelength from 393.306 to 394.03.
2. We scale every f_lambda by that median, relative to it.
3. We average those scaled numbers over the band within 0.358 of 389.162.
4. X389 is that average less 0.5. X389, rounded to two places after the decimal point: 1.34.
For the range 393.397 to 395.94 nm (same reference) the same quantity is 1.17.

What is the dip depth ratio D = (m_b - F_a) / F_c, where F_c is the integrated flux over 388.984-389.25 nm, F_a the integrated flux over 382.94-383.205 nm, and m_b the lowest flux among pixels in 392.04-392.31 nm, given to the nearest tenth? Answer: 2.1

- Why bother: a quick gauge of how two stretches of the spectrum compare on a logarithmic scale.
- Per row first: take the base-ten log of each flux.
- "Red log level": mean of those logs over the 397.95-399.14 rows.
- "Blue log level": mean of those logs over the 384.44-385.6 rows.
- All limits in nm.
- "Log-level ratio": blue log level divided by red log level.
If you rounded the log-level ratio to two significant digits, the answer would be 0.91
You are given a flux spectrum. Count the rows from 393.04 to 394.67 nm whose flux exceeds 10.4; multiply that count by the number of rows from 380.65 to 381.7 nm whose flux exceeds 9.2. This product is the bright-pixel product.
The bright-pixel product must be 0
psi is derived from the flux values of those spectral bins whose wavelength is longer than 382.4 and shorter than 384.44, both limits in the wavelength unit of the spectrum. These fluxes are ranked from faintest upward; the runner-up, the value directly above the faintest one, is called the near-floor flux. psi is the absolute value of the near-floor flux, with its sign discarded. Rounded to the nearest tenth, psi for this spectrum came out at 7.1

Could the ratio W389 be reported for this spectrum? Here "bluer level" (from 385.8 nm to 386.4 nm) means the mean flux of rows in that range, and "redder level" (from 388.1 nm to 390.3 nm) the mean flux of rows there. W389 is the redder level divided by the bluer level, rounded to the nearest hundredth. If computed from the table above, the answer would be 1.06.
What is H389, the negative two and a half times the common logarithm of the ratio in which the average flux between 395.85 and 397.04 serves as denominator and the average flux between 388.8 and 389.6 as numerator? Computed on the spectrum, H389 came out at -0.48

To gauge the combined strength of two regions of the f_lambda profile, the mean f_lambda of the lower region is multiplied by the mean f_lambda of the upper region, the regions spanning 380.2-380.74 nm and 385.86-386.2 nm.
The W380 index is 102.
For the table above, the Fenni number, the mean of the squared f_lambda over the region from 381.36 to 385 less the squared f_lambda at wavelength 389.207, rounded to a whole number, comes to -56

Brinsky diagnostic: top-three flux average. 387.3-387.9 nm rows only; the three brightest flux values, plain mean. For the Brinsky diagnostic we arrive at 10.1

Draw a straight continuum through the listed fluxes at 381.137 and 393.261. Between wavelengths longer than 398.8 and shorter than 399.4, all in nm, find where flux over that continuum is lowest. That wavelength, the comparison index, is 398.824 nm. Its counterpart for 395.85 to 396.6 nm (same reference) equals 395.896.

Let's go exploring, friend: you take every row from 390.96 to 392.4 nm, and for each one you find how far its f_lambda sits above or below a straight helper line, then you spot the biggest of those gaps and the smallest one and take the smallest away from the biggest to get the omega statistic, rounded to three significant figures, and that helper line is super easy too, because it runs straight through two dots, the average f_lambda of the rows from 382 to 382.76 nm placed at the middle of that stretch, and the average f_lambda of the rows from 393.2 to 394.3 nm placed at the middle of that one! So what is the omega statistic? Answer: 2.82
